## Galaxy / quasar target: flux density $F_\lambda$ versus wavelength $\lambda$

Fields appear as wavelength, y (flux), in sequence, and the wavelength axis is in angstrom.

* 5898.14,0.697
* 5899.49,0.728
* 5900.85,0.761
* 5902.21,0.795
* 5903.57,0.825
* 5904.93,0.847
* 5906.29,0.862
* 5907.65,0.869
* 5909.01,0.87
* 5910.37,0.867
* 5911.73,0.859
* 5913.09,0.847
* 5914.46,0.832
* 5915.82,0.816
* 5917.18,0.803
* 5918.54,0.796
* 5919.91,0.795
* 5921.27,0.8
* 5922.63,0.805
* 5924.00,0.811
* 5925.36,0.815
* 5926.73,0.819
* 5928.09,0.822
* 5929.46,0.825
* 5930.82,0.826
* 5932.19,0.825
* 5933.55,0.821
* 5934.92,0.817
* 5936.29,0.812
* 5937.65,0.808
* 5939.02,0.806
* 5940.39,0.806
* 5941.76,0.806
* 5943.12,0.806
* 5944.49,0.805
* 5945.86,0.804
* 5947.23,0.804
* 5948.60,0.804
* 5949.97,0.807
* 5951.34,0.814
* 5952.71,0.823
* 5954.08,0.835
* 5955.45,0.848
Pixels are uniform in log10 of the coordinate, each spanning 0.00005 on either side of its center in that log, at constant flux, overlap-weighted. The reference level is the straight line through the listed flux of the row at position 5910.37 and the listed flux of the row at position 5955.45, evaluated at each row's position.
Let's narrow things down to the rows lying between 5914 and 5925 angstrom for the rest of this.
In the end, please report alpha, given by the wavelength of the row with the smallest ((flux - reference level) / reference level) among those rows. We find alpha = 5919.91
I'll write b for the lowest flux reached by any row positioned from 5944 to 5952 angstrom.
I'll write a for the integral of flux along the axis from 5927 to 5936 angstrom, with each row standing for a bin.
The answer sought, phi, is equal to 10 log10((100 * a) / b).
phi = 29.6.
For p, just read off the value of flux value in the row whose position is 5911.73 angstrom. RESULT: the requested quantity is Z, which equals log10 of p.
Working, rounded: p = 0.859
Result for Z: -0.066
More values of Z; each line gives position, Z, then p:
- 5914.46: -0.080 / 0.832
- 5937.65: -0.093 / 0.808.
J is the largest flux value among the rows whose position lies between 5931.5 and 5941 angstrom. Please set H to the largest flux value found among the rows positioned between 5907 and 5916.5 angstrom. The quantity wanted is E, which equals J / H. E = 0.948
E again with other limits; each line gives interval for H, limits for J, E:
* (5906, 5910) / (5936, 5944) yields 0.933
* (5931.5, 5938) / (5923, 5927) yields 0.993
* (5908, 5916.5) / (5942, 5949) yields 0.926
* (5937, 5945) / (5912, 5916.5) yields 1.048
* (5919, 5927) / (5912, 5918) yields 1.034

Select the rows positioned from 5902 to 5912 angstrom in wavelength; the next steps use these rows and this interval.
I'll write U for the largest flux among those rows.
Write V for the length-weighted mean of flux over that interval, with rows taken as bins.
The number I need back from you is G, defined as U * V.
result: 0.74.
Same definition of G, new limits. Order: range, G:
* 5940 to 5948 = 0.65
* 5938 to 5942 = 0.65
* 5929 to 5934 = 0.68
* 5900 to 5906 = 0.68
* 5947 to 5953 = 0.67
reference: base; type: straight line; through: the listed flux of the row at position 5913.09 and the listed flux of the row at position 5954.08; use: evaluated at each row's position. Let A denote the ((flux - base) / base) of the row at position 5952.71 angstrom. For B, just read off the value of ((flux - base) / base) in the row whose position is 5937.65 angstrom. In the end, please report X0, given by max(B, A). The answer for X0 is -0.015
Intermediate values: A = -0.015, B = -0.038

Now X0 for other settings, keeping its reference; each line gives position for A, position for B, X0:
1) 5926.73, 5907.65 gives 0.024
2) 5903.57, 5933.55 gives -0.024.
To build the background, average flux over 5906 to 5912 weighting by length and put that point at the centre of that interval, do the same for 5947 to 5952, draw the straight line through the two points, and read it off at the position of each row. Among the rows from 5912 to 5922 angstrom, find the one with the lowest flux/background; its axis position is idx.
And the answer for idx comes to 5918.54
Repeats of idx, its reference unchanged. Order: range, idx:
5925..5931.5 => 5925.36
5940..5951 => 5940.39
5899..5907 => 5899.49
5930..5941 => 5939.02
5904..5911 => 5904.93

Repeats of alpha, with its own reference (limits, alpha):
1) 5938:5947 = 5939.02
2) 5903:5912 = 5903.57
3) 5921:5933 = 5921.27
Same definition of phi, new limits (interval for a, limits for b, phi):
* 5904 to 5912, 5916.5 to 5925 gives 29.4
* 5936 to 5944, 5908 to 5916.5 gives 29.0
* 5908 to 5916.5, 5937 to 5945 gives 29.5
